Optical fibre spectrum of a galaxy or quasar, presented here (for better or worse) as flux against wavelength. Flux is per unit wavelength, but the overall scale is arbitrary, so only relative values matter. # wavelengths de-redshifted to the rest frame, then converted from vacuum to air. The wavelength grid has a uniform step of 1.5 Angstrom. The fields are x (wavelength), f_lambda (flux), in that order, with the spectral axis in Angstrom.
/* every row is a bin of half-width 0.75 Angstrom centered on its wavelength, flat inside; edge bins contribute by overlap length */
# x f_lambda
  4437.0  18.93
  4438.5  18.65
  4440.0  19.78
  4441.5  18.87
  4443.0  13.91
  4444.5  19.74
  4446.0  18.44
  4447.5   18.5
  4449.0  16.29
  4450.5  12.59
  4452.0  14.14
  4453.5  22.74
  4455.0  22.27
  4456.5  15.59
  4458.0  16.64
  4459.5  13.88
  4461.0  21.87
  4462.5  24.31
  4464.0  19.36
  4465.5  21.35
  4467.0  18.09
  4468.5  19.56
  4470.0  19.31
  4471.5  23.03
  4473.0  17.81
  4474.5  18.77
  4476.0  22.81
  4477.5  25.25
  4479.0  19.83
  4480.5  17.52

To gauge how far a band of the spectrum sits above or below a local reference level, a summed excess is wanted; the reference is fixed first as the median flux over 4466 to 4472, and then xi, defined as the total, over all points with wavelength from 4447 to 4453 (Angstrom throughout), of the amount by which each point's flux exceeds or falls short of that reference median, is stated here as -16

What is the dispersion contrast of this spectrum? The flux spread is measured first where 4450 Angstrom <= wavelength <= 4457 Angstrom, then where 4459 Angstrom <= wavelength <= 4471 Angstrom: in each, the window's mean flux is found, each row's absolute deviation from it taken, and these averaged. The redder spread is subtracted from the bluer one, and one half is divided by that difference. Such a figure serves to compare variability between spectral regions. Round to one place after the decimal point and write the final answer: 0.3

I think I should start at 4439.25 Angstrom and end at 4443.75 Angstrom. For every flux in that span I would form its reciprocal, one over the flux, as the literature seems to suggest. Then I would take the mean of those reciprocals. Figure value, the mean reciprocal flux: 0.058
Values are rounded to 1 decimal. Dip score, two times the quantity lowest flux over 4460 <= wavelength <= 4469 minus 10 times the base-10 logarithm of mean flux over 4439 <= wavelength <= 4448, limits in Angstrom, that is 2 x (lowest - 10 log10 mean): 11.0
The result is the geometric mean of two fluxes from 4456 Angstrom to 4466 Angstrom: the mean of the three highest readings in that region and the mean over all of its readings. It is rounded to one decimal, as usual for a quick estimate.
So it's 20.7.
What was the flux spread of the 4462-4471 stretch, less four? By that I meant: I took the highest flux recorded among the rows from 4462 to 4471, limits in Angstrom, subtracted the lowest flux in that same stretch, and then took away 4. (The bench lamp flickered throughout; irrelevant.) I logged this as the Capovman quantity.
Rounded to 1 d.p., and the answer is 2.2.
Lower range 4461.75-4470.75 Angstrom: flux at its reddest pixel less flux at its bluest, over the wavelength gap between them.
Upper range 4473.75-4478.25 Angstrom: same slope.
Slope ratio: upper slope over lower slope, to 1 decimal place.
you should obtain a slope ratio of -3.2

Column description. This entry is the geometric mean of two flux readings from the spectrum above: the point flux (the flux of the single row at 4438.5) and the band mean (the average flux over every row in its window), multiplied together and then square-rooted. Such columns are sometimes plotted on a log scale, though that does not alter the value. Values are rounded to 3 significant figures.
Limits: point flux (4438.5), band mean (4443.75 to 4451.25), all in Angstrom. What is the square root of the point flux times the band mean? 17.9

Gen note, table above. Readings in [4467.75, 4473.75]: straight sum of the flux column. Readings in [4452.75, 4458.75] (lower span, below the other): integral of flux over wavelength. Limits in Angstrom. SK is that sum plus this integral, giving 196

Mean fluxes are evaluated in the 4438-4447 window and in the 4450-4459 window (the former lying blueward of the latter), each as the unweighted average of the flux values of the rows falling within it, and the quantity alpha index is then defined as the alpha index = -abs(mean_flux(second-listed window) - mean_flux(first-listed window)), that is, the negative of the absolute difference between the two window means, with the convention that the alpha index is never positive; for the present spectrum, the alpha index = -0.9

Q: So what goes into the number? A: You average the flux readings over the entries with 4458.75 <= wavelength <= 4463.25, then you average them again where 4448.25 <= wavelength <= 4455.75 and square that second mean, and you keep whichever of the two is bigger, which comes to 310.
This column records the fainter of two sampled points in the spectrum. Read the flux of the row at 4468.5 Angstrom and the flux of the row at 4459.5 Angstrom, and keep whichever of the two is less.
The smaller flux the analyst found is 14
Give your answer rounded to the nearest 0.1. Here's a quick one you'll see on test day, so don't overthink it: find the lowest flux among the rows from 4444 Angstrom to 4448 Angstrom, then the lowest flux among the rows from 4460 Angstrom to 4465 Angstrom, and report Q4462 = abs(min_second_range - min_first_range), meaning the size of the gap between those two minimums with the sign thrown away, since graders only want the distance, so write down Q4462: 0.9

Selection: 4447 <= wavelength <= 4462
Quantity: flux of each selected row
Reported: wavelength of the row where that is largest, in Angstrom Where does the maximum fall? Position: 4453.5 Angstrom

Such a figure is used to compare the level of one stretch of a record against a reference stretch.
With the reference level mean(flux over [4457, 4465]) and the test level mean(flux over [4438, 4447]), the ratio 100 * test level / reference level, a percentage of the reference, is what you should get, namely 95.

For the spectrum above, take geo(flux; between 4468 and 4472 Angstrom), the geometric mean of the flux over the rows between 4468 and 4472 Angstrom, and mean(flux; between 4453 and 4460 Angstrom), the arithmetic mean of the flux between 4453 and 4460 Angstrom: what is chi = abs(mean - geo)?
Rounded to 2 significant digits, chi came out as 2.3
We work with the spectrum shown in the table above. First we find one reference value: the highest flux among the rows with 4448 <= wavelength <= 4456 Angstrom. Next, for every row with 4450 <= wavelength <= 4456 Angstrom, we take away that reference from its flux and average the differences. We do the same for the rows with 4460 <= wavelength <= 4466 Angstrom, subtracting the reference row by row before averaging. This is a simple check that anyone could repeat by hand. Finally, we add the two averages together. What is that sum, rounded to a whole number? -6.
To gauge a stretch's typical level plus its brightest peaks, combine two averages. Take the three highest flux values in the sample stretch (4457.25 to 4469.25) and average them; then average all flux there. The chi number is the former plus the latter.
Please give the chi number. 41.9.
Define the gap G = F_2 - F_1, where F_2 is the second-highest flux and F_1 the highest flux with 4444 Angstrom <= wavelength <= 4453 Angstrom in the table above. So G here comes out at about -1.2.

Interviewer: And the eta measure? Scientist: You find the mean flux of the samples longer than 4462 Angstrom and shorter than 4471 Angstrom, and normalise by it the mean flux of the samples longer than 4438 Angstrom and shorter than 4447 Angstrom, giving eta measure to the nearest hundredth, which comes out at 0.90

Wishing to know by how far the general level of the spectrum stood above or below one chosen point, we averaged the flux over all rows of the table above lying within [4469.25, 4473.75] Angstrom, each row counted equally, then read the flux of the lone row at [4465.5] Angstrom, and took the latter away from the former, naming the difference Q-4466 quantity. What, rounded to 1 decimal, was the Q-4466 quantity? -1.3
